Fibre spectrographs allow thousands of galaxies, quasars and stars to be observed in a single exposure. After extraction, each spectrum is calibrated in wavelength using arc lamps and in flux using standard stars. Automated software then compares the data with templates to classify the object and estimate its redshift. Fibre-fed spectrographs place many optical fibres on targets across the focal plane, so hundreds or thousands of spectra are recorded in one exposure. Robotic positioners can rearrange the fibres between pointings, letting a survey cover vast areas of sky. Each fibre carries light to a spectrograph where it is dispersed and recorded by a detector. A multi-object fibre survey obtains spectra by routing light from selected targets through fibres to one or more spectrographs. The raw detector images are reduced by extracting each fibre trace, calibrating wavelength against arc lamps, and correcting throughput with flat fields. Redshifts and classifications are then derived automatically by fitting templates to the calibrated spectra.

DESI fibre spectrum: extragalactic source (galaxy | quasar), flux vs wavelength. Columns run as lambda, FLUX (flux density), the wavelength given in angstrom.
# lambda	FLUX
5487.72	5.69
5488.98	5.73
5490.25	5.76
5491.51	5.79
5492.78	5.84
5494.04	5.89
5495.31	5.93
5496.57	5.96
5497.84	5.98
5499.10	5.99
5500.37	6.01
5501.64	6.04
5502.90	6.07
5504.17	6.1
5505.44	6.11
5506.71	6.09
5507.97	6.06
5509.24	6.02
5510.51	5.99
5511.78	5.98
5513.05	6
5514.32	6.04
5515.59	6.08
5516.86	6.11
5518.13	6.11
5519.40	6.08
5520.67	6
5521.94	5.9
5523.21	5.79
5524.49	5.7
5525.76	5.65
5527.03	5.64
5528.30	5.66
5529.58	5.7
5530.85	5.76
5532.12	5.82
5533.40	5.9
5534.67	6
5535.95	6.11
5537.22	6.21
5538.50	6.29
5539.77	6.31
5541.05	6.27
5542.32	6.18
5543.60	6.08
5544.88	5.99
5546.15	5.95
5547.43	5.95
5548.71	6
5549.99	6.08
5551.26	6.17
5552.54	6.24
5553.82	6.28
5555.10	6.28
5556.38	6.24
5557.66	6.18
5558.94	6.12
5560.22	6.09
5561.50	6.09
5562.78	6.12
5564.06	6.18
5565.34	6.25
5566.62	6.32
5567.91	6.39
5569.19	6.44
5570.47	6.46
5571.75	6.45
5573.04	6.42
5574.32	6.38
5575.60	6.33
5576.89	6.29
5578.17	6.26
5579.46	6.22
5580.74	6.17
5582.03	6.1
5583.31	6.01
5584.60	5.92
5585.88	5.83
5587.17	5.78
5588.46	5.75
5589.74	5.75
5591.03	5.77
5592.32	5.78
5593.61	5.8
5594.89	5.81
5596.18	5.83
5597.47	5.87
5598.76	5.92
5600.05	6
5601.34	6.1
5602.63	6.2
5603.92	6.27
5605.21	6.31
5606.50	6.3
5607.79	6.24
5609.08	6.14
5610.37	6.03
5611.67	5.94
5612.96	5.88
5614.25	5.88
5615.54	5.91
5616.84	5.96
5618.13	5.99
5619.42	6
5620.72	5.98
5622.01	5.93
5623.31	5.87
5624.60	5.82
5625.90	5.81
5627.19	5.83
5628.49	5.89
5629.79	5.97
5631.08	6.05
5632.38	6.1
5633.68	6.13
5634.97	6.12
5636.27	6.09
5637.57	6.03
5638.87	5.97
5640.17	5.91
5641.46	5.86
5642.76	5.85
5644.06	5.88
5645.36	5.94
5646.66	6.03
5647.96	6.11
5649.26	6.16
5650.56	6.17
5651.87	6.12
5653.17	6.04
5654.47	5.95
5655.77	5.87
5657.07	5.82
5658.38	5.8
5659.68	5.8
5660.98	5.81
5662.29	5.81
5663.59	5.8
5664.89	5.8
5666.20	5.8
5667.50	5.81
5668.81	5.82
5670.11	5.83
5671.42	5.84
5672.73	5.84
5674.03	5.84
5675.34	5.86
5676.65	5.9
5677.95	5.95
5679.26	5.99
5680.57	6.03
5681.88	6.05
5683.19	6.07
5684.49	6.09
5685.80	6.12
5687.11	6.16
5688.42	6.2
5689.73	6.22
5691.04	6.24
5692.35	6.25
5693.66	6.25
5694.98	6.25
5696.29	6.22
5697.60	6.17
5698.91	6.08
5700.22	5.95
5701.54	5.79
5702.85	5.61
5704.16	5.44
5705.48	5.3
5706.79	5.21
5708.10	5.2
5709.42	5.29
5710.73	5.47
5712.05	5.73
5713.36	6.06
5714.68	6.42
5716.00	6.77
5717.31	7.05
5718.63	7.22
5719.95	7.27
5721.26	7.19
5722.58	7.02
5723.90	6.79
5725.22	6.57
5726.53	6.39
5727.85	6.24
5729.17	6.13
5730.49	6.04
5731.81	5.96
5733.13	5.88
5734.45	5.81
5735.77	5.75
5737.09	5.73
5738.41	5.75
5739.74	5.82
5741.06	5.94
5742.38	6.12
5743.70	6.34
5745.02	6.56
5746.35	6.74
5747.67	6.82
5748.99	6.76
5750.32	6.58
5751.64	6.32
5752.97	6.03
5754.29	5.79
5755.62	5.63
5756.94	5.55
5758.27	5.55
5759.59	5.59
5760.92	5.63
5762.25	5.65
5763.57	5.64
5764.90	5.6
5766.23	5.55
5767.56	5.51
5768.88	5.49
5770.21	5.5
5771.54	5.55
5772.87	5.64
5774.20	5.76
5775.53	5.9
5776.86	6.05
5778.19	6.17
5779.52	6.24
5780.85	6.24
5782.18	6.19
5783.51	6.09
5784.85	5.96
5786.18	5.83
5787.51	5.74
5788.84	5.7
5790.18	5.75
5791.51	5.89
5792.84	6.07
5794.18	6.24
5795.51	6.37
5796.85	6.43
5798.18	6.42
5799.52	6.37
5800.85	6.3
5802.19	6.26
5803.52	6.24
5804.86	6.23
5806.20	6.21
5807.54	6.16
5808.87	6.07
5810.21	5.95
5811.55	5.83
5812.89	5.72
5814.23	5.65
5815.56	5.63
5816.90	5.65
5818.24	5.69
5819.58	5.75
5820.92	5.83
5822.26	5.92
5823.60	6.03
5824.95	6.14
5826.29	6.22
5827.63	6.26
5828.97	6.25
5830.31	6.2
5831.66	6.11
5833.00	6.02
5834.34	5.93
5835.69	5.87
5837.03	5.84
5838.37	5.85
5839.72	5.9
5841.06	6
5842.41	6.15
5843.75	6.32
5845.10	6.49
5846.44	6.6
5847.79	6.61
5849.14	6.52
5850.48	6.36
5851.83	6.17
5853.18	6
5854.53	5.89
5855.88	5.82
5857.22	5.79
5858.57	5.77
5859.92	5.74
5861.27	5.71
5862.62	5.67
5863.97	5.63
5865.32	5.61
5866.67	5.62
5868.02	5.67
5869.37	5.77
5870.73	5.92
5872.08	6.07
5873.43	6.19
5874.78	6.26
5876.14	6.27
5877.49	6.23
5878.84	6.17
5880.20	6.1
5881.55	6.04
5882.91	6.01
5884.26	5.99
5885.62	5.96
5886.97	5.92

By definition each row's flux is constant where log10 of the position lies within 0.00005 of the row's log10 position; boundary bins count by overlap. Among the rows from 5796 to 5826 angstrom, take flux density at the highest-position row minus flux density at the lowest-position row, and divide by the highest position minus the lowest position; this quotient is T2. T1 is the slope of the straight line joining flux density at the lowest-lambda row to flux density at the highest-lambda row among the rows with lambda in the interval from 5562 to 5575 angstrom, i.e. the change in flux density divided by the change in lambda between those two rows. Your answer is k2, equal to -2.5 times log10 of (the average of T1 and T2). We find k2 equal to 5.5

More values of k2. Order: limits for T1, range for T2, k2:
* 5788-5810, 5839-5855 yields 5.1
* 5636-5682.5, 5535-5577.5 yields 6.9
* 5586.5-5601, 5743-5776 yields 7.0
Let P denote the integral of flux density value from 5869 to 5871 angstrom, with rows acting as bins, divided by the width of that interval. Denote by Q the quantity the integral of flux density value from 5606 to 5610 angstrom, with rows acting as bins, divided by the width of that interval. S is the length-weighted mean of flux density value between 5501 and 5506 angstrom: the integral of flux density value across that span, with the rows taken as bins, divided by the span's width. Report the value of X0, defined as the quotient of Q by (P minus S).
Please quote -24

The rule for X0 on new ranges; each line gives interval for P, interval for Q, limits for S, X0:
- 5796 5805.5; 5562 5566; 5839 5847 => 73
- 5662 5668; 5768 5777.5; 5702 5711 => 13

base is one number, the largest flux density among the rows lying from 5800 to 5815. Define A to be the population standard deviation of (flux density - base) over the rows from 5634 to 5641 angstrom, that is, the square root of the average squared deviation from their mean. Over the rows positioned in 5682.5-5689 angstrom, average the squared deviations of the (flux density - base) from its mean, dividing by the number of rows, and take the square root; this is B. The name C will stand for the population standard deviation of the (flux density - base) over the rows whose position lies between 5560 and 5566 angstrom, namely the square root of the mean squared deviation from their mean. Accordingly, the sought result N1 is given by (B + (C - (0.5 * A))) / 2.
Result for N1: 0.04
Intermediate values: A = 0.08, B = 0.05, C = 0.062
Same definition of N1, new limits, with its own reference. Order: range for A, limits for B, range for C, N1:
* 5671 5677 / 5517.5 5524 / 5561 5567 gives 0.10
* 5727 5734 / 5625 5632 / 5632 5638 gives 0.03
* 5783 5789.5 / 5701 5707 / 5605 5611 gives 0.12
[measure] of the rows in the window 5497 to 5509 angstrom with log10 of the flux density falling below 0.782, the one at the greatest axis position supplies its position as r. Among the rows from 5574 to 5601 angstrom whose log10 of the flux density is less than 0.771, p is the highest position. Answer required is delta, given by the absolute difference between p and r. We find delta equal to 95.8 angstrom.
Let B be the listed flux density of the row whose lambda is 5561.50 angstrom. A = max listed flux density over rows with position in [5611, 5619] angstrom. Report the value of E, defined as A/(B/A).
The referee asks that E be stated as 5.9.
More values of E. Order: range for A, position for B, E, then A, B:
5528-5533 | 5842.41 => 5.5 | 5.82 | 6.15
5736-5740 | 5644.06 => 5.8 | 5.82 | 5.88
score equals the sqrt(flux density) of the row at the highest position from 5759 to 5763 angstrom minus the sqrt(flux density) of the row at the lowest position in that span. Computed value 0.013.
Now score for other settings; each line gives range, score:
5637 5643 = -0.037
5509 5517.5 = 0.018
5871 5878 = 0.032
